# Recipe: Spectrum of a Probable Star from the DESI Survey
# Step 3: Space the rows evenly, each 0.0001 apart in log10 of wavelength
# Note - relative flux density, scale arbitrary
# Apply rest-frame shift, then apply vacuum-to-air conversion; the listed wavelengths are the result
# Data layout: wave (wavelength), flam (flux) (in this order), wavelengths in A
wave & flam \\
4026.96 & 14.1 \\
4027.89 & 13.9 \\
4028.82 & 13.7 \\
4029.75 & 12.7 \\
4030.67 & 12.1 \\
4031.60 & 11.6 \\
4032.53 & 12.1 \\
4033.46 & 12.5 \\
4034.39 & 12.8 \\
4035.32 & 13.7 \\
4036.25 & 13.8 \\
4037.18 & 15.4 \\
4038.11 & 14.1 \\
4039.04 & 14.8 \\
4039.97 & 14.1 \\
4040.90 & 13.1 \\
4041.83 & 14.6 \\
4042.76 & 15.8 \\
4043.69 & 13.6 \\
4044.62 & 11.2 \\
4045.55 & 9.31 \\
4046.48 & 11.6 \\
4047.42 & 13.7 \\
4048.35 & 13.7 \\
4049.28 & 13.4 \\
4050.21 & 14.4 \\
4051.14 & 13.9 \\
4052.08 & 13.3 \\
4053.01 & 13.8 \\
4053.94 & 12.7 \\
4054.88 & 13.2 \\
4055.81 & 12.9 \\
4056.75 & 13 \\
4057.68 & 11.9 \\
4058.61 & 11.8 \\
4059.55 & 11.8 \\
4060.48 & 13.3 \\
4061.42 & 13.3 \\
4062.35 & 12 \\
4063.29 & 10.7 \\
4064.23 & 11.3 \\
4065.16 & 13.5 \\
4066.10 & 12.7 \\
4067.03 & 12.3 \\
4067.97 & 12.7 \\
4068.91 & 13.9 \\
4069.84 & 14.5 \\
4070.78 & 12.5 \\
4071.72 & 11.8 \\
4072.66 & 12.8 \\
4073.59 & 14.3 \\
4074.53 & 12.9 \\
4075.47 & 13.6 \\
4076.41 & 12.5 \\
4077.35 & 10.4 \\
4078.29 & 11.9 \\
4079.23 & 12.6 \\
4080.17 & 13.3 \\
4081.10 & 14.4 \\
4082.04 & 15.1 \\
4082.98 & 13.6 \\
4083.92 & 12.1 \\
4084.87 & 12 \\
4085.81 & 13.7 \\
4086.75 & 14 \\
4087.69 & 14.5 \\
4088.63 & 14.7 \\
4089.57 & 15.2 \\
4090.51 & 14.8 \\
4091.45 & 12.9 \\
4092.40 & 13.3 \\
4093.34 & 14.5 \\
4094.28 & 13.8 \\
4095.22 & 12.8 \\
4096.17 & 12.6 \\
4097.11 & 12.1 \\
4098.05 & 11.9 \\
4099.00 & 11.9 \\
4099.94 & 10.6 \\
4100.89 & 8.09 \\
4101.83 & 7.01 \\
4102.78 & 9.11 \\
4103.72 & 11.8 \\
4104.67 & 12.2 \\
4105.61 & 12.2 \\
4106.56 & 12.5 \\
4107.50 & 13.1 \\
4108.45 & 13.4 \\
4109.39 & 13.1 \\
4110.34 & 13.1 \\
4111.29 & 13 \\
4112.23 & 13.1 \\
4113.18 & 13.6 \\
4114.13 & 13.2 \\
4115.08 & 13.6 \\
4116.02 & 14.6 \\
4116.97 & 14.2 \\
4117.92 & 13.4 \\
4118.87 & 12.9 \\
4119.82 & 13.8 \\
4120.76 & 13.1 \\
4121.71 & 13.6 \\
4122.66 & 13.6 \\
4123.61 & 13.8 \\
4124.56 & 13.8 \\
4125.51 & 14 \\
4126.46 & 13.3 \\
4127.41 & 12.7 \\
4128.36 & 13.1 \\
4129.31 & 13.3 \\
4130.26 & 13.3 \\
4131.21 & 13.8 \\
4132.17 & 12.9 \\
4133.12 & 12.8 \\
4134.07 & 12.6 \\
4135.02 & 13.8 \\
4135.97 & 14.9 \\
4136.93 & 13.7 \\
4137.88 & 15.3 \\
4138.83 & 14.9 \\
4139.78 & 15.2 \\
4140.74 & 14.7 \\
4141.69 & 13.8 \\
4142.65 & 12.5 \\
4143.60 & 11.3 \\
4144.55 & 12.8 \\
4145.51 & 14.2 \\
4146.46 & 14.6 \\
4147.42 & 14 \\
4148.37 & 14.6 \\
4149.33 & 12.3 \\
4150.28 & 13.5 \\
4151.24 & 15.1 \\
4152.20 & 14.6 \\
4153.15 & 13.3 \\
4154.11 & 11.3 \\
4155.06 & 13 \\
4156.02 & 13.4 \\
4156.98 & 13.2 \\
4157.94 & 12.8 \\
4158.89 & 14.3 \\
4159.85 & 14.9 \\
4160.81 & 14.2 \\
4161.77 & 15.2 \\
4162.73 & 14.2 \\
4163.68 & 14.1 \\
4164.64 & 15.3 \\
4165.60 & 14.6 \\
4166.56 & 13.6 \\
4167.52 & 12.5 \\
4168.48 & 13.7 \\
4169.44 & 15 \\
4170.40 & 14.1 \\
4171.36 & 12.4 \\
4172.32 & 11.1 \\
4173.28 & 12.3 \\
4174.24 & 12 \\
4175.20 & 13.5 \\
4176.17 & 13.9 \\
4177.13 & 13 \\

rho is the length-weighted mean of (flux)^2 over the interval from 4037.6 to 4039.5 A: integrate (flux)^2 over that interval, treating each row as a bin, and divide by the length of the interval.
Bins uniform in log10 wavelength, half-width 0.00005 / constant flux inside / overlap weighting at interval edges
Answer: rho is 210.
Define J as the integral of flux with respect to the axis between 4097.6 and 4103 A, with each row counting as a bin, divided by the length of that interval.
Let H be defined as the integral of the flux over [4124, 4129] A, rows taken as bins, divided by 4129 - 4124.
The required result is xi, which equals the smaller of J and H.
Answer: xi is 9.8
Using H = 13.4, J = 9.8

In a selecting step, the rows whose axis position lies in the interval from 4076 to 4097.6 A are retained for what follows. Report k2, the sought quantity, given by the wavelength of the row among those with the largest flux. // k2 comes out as 4089.57 A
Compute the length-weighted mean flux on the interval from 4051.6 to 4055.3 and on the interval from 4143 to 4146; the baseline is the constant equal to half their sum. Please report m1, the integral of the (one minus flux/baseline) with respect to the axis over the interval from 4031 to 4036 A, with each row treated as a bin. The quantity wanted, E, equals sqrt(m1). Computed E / 0.41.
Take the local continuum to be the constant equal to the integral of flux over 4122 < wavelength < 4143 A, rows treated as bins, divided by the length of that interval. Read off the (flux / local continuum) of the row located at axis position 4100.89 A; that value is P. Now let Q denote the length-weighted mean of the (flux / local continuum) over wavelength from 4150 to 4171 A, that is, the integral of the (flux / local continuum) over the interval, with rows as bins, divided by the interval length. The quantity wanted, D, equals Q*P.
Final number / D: 0.60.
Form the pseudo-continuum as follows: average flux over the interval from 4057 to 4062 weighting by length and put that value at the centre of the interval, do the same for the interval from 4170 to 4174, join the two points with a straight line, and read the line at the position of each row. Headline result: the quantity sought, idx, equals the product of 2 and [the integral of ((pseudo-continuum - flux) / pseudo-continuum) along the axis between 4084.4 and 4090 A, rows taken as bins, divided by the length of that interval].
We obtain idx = -0.251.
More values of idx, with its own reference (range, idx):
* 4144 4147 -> -0.221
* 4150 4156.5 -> -0.165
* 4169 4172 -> -0.201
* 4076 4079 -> 0.127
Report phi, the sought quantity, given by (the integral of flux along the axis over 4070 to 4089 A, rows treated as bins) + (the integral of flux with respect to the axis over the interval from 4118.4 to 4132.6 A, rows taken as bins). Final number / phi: 440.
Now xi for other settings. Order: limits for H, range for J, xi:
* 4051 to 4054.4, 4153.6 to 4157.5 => 12.7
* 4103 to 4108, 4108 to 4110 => 12.2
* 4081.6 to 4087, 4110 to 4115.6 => 13.3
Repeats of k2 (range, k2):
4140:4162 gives 4161.77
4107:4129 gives 4116.02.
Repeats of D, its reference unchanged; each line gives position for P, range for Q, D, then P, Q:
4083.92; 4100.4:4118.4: 0.79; 0.88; 0.90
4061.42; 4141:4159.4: 0.95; 0.97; 0.98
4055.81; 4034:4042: 0.96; 0.94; 1.02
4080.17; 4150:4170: 0.98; 0.97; 1.01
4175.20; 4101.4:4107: 0.78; 0.98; 0.79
